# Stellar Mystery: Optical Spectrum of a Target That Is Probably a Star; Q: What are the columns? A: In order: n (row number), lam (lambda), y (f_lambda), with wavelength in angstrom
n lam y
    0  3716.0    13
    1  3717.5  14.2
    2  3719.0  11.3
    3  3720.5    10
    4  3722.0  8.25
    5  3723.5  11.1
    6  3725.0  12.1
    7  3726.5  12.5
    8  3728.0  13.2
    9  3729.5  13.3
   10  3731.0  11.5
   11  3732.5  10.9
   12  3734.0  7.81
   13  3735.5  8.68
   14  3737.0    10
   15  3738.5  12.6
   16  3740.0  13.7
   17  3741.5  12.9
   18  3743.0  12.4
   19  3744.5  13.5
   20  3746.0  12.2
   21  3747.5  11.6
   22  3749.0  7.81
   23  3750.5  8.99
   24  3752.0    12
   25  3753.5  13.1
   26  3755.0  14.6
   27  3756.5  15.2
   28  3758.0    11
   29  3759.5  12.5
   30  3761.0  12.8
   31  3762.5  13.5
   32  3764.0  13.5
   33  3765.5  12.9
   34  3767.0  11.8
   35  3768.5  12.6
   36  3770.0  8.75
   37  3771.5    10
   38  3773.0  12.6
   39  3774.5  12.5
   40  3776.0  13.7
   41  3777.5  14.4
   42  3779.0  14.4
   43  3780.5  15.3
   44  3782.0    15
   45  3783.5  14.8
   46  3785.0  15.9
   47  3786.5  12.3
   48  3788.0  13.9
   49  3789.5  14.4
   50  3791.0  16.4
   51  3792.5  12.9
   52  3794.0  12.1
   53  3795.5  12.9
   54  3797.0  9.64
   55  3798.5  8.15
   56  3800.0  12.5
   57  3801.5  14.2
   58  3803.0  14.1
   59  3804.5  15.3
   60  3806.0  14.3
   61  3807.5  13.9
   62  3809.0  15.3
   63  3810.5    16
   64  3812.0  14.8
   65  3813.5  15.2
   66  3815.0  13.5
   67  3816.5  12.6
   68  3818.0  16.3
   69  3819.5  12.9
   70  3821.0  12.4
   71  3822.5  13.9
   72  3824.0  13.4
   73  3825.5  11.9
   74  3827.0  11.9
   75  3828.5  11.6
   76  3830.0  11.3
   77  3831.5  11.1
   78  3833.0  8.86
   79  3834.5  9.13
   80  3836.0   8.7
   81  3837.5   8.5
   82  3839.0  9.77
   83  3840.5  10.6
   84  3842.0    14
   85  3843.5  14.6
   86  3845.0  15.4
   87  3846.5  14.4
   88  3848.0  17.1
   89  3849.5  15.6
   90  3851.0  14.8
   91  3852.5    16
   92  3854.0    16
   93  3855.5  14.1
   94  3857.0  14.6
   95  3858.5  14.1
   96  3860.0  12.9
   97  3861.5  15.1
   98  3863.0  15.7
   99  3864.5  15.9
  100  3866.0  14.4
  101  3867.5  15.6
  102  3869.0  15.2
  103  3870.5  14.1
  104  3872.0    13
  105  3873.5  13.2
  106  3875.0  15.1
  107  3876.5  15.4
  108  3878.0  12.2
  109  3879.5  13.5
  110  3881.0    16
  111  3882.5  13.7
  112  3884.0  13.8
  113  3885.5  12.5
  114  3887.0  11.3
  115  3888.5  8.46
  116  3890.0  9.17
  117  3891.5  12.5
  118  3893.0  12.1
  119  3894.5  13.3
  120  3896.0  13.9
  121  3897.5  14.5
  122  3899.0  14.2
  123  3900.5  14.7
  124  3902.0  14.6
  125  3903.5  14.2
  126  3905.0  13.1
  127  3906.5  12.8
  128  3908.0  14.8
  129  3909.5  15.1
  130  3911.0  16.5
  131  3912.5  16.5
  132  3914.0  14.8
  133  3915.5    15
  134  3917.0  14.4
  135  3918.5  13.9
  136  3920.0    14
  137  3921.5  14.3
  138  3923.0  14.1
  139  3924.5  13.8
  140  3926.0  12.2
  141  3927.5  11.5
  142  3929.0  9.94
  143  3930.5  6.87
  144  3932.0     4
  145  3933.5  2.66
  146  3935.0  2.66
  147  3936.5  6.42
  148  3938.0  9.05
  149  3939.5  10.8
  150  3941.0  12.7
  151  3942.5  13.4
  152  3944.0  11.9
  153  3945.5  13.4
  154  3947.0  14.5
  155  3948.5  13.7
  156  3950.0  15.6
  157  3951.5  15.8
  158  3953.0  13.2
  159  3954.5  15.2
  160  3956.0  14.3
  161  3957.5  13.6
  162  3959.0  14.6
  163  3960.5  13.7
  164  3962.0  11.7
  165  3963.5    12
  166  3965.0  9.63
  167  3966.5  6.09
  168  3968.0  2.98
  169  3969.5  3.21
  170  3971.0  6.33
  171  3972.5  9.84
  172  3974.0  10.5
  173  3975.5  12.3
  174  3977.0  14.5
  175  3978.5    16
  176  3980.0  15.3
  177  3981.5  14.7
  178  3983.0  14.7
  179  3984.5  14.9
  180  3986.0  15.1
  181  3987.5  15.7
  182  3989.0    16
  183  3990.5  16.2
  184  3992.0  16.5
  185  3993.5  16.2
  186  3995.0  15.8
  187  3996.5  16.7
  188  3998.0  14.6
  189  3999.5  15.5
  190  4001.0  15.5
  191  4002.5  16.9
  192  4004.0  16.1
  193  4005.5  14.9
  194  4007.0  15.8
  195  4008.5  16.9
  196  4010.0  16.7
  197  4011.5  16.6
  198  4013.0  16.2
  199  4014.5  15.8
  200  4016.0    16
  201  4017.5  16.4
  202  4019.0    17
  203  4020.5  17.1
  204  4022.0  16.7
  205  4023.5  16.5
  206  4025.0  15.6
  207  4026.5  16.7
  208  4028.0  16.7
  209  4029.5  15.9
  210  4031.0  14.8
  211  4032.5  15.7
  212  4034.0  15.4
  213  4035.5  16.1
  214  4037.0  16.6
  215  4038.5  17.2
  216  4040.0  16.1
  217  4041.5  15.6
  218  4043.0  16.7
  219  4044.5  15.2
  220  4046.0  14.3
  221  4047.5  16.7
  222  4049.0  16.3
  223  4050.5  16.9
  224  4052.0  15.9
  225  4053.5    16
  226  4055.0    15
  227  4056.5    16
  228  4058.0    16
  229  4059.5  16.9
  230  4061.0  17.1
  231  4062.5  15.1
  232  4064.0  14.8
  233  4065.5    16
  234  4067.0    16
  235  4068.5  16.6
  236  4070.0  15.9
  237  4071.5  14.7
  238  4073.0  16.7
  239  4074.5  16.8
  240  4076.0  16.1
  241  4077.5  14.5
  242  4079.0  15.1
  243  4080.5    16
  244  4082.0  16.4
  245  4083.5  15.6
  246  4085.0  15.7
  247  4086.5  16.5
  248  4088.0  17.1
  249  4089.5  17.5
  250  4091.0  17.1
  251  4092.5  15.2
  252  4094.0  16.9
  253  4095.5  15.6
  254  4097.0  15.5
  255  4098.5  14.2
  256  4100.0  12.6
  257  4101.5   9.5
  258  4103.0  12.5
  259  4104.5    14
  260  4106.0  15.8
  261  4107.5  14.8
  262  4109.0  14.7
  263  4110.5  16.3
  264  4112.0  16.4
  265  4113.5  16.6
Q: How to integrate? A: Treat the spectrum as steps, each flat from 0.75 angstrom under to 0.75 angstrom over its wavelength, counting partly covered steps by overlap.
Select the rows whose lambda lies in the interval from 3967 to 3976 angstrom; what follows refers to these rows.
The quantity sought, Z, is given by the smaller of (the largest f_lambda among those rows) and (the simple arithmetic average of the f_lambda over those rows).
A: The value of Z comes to 7.5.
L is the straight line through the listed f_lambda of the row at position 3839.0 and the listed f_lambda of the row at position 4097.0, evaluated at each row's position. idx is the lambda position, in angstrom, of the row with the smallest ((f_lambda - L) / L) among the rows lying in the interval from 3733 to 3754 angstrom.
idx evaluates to 3749.0 angstrom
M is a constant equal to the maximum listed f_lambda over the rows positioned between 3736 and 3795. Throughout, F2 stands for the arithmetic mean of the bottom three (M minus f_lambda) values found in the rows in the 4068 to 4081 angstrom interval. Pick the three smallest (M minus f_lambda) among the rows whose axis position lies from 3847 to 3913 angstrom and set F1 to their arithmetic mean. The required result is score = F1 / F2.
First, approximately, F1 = -0.3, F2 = -0.3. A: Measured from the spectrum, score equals 1.0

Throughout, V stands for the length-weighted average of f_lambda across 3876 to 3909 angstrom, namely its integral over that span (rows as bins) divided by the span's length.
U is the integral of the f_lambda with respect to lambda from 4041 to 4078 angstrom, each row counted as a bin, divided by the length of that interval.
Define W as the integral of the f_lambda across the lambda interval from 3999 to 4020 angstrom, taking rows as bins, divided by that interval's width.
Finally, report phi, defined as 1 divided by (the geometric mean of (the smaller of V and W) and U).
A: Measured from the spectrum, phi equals 0.069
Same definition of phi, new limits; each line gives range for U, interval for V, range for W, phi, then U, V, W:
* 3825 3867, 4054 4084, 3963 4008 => 0.075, 13.2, 16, 13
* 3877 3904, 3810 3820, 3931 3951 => 0.087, 13.0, 14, 10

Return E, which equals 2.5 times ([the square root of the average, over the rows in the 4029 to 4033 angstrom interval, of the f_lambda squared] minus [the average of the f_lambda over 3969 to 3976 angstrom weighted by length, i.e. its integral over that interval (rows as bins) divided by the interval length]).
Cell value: 17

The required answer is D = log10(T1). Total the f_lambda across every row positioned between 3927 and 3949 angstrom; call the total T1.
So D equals 2.16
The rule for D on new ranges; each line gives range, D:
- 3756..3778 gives 2.27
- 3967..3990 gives 2.26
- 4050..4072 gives 2.38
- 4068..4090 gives 2.38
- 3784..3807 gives 2.30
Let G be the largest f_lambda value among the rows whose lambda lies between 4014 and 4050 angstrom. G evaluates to 17.2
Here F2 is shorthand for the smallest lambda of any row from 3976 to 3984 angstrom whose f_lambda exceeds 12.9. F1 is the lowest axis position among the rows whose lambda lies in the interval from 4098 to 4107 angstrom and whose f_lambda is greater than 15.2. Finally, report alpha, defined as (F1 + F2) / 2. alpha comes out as 4041.5 angstrom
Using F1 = 4106.0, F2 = 3977.0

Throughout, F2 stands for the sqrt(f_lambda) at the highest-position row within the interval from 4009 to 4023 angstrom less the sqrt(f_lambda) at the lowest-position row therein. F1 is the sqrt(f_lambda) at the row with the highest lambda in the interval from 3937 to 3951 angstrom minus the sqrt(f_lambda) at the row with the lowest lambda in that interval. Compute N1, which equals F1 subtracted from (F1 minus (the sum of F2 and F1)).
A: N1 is -0.9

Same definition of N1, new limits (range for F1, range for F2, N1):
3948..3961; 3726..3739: 0.0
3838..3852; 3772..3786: -1.2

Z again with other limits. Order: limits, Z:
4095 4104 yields 13.3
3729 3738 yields 10.4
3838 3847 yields 13.1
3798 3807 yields 13.1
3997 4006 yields 15.6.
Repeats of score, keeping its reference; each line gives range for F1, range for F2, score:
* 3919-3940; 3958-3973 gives 0.8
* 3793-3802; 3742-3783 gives 2.6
